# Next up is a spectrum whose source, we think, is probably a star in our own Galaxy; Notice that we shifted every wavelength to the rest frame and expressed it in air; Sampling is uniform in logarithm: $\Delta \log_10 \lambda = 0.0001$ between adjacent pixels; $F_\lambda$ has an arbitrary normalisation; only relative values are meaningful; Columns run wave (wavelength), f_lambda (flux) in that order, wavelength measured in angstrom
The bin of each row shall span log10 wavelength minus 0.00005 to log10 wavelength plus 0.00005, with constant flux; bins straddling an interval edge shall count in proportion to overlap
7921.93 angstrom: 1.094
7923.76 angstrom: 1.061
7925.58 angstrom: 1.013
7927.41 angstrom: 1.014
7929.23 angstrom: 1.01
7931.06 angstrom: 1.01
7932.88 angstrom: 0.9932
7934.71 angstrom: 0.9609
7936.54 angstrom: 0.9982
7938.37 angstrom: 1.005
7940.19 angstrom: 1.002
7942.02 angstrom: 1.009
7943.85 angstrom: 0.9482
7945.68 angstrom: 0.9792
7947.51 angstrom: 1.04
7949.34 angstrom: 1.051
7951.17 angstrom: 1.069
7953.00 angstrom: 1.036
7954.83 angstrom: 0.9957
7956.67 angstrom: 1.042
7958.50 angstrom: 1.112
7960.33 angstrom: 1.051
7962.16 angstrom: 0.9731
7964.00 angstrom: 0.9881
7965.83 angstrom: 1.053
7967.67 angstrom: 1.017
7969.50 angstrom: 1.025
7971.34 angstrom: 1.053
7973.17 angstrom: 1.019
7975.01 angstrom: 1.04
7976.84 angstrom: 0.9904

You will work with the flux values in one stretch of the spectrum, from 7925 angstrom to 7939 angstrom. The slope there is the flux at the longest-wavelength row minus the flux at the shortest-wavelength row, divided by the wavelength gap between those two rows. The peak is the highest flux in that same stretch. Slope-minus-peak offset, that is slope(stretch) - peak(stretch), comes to -1.01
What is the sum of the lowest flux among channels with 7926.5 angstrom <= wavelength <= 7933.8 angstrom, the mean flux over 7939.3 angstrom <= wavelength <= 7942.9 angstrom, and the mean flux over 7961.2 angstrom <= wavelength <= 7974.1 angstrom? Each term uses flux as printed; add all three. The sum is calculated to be 3.02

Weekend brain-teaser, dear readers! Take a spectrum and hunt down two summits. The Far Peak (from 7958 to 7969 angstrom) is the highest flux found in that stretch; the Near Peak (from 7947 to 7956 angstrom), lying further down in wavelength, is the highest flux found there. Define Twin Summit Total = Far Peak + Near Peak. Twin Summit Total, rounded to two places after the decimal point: 2.18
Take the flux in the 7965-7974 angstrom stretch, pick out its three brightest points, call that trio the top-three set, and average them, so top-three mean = 1.04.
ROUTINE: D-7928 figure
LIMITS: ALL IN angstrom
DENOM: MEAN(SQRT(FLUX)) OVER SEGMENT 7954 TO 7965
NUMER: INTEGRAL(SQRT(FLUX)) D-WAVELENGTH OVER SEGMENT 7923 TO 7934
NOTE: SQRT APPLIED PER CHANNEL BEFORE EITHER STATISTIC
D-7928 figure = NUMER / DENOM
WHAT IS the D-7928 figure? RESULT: 10.9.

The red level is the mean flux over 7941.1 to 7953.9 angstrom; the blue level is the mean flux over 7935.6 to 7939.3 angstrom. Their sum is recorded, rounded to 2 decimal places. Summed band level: 2.02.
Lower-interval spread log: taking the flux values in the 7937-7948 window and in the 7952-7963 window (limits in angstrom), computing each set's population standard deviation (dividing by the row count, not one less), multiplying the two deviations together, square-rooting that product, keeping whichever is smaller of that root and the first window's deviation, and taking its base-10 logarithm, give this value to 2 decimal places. -1.55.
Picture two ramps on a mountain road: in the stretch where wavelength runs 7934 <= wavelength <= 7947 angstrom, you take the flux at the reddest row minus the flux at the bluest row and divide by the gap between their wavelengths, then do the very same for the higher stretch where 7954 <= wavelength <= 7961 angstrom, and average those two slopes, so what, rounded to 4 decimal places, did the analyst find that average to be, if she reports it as 0.0059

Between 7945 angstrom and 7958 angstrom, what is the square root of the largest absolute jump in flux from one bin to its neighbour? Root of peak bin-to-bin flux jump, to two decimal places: 0.25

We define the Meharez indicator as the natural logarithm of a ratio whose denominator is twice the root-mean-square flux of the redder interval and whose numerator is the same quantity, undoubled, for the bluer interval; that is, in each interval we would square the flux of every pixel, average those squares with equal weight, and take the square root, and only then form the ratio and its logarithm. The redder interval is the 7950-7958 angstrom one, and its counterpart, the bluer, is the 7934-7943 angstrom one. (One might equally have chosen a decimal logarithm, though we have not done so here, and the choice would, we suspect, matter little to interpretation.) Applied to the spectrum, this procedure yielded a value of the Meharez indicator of -0.733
